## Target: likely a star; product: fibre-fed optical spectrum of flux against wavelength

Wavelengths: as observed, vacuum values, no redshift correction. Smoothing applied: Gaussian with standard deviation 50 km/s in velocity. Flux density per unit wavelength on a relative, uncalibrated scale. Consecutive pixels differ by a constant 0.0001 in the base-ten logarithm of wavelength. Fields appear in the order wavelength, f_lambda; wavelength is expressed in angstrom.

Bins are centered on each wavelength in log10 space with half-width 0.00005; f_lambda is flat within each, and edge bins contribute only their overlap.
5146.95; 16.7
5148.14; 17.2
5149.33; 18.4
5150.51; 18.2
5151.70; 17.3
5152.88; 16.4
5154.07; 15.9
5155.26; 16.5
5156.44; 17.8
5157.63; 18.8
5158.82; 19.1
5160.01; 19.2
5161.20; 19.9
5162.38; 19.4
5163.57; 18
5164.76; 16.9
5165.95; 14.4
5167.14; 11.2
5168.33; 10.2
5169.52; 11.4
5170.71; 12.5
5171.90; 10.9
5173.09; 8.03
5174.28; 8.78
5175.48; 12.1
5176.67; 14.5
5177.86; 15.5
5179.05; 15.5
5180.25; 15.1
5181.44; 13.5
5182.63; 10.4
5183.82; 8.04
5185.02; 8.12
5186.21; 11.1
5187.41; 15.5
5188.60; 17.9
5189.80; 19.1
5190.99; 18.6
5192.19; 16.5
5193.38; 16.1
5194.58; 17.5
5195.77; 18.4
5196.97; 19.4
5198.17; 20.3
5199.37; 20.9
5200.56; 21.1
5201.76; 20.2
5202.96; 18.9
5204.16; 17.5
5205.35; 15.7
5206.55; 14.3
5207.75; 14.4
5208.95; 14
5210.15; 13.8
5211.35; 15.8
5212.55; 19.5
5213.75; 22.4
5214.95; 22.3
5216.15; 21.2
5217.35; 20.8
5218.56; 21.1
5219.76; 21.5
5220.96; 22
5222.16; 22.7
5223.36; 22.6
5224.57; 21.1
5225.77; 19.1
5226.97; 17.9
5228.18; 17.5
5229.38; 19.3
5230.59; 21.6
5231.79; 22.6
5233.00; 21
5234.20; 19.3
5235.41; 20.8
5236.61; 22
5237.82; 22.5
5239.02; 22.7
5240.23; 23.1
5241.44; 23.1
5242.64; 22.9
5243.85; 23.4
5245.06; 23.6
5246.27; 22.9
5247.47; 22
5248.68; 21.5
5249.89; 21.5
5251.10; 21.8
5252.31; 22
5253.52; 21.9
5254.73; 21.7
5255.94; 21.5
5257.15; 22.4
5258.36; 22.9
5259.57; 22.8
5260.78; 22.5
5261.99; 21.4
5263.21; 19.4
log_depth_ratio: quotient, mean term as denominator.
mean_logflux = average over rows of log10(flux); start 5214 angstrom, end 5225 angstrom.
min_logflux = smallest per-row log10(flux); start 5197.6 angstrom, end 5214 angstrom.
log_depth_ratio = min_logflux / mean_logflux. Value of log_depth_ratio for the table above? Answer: 0.853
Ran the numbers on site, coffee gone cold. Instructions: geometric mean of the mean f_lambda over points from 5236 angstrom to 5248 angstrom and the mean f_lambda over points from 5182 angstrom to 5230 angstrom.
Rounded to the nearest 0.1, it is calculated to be 20.2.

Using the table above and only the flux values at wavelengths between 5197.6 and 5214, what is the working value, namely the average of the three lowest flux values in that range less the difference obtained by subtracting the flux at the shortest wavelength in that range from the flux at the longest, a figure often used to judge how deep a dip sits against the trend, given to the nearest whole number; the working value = 12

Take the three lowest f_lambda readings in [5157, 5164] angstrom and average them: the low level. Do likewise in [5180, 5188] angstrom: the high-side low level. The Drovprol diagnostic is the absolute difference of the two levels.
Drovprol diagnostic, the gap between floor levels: 10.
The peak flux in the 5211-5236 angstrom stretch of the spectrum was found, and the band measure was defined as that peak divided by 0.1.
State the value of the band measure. 227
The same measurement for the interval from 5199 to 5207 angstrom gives 211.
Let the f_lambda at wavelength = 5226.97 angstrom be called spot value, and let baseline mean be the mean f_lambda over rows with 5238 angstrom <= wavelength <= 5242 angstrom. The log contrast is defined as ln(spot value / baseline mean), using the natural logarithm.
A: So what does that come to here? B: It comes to -0.2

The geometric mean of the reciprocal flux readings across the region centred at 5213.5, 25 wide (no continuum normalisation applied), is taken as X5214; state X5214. 0.053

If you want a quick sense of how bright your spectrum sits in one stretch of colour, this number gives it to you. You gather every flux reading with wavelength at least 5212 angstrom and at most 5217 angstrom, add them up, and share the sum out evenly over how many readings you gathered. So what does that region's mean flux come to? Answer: 21.4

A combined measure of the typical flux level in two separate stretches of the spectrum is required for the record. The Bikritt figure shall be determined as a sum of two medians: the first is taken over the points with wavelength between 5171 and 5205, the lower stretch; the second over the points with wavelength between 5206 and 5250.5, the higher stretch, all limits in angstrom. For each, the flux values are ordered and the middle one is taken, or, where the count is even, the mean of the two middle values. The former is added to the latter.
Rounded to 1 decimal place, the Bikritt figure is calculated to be 37.3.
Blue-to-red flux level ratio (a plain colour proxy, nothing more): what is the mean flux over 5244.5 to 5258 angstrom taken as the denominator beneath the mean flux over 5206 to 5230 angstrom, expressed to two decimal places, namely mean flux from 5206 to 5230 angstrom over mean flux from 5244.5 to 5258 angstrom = 0.87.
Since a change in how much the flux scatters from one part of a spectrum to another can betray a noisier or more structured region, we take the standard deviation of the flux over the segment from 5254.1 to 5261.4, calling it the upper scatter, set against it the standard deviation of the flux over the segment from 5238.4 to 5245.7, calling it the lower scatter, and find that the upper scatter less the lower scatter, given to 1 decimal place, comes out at 0.2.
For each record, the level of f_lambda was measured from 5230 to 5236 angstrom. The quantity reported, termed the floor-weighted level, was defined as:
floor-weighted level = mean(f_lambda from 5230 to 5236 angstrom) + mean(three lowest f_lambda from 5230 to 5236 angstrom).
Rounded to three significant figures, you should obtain 41.4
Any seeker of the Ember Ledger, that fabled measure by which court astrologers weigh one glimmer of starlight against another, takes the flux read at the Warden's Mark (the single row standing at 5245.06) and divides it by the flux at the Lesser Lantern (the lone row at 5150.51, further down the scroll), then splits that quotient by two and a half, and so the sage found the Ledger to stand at 0.519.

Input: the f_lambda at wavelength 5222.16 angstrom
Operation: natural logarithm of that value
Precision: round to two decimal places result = 3.12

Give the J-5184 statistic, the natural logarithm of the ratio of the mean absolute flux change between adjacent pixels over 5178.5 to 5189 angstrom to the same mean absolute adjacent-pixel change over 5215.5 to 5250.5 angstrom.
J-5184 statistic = 1.0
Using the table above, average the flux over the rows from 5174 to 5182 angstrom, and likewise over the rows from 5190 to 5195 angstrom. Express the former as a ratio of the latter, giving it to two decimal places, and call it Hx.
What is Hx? 0.79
